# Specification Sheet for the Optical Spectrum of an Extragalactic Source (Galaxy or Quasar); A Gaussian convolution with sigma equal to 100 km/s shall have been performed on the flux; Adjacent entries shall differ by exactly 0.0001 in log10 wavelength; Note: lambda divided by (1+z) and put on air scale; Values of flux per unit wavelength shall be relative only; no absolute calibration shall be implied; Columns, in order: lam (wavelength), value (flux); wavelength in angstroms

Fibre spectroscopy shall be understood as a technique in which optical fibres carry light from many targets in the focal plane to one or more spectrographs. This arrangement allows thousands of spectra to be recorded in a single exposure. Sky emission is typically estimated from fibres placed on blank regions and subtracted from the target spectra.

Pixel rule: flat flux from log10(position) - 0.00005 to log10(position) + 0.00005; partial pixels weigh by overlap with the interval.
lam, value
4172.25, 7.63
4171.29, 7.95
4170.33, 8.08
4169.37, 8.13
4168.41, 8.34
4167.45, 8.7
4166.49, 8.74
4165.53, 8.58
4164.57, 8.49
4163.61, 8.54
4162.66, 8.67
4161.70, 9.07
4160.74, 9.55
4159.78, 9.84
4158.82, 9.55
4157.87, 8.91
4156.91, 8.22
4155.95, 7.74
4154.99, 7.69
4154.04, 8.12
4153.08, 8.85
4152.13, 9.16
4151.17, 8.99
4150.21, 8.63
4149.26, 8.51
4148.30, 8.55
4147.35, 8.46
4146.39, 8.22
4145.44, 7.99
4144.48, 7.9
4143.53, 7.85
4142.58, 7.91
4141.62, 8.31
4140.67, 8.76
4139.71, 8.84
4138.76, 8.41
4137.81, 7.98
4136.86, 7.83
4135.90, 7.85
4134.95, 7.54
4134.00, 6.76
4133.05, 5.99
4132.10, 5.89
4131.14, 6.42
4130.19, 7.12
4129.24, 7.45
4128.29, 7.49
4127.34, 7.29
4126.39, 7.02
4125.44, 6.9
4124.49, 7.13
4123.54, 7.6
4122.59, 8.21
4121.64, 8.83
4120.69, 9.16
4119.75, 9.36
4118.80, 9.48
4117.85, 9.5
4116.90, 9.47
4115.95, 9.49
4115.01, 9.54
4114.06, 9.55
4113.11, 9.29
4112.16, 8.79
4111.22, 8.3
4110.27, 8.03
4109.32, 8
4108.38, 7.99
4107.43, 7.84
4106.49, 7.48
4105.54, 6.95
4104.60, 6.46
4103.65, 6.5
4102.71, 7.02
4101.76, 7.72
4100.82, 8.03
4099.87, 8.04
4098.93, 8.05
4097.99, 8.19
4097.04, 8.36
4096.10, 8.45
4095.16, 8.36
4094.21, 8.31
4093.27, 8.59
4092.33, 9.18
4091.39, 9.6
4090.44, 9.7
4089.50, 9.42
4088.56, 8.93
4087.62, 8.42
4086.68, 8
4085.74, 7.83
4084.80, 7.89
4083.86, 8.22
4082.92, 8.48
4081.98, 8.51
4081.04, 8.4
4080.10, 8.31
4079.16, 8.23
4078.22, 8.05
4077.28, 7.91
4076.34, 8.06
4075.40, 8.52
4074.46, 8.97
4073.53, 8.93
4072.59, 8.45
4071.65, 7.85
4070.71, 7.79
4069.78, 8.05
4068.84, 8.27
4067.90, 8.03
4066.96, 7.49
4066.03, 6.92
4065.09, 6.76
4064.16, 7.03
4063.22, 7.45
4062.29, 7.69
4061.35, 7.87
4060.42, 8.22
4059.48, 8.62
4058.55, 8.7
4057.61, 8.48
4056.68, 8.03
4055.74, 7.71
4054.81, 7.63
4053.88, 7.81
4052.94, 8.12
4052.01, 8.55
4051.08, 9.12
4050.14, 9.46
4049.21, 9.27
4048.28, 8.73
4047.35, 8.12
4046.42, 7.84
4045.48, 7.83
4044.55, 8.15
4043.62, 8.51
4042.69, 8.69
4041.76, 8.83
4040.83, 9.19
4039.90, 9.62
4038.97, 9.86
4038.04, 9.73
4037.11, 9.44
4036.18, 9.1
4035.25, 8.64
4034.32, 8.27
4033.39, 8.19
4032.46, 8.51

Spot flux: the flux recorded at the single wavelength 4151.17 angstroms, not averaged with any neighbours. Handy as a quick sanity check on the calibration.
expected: 8.99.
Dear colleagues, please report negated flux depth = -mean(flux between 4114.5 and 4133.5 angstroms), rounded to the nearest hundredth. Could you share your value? -7.97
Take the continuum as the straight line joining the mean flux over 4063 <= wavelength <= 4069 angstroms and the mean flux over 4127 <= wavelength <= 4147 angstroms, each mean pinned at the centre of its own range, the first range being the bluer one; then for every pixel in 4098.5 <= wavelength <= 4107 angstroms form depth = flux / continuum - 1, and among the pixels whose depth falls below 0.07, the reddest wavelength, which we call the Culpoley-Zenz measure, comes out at 4106.49 angstroms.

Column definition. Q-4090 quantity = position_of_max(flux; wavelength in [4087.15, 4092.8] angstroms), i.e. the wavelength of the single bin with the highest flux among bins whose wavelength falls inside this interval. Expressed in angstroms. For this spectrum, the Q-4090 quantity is 4090.44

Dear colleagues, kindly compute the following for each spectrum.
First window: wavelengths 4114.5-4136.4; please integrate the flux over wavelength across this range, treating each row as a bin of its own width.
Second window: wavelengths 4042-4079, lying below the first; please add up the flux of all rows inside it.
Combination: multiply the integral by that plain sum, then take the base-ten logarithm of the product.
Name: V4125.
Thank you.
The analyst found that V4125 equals 4.7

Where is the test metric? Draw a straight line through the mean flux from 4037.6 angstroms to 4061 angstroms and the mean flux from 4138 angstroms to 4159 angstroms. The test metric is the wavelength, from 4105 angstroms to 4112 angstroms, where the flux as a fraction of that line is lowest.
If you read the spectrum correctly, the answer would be 4105.54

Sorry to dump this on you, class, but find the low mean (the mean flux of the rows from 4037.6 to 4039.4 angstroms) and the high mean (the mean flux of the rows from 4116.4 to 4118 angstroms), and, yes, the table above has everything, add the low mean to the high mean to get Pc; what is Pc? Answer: 19.3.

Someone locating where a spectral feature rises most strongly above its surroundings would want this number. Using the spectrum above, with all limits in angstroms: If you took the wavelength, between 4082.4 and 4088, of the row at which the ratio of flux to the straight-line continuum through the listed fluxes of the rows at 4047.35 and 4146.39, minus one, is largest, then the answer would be 4082.92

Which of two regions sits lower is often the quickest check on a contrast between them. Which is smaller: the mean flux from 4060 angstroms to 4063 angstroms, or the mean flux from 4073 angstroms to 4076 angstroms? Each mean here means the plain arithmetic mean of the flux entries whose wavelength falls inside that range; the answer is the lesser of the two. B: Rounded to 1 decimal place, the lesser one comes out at 7.9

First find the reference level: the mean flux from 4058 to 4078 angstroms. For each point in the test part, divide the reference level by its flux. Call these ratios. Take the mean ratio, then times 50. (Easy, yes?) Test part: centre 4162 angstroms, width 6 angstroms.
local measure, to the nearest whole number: 44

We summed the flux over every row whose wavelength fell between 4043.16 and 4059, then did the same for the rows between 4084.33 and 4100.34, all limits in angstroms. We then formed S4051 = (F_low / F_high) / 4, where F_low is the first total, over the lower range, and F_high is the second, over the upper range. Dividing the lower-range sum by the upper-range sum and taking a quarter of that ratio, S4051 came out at 0.244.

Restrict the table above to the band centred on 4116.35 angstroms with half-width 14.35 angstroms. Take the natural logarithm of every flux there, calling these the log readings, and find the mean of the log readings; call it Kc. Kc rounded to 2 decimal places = 2.08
